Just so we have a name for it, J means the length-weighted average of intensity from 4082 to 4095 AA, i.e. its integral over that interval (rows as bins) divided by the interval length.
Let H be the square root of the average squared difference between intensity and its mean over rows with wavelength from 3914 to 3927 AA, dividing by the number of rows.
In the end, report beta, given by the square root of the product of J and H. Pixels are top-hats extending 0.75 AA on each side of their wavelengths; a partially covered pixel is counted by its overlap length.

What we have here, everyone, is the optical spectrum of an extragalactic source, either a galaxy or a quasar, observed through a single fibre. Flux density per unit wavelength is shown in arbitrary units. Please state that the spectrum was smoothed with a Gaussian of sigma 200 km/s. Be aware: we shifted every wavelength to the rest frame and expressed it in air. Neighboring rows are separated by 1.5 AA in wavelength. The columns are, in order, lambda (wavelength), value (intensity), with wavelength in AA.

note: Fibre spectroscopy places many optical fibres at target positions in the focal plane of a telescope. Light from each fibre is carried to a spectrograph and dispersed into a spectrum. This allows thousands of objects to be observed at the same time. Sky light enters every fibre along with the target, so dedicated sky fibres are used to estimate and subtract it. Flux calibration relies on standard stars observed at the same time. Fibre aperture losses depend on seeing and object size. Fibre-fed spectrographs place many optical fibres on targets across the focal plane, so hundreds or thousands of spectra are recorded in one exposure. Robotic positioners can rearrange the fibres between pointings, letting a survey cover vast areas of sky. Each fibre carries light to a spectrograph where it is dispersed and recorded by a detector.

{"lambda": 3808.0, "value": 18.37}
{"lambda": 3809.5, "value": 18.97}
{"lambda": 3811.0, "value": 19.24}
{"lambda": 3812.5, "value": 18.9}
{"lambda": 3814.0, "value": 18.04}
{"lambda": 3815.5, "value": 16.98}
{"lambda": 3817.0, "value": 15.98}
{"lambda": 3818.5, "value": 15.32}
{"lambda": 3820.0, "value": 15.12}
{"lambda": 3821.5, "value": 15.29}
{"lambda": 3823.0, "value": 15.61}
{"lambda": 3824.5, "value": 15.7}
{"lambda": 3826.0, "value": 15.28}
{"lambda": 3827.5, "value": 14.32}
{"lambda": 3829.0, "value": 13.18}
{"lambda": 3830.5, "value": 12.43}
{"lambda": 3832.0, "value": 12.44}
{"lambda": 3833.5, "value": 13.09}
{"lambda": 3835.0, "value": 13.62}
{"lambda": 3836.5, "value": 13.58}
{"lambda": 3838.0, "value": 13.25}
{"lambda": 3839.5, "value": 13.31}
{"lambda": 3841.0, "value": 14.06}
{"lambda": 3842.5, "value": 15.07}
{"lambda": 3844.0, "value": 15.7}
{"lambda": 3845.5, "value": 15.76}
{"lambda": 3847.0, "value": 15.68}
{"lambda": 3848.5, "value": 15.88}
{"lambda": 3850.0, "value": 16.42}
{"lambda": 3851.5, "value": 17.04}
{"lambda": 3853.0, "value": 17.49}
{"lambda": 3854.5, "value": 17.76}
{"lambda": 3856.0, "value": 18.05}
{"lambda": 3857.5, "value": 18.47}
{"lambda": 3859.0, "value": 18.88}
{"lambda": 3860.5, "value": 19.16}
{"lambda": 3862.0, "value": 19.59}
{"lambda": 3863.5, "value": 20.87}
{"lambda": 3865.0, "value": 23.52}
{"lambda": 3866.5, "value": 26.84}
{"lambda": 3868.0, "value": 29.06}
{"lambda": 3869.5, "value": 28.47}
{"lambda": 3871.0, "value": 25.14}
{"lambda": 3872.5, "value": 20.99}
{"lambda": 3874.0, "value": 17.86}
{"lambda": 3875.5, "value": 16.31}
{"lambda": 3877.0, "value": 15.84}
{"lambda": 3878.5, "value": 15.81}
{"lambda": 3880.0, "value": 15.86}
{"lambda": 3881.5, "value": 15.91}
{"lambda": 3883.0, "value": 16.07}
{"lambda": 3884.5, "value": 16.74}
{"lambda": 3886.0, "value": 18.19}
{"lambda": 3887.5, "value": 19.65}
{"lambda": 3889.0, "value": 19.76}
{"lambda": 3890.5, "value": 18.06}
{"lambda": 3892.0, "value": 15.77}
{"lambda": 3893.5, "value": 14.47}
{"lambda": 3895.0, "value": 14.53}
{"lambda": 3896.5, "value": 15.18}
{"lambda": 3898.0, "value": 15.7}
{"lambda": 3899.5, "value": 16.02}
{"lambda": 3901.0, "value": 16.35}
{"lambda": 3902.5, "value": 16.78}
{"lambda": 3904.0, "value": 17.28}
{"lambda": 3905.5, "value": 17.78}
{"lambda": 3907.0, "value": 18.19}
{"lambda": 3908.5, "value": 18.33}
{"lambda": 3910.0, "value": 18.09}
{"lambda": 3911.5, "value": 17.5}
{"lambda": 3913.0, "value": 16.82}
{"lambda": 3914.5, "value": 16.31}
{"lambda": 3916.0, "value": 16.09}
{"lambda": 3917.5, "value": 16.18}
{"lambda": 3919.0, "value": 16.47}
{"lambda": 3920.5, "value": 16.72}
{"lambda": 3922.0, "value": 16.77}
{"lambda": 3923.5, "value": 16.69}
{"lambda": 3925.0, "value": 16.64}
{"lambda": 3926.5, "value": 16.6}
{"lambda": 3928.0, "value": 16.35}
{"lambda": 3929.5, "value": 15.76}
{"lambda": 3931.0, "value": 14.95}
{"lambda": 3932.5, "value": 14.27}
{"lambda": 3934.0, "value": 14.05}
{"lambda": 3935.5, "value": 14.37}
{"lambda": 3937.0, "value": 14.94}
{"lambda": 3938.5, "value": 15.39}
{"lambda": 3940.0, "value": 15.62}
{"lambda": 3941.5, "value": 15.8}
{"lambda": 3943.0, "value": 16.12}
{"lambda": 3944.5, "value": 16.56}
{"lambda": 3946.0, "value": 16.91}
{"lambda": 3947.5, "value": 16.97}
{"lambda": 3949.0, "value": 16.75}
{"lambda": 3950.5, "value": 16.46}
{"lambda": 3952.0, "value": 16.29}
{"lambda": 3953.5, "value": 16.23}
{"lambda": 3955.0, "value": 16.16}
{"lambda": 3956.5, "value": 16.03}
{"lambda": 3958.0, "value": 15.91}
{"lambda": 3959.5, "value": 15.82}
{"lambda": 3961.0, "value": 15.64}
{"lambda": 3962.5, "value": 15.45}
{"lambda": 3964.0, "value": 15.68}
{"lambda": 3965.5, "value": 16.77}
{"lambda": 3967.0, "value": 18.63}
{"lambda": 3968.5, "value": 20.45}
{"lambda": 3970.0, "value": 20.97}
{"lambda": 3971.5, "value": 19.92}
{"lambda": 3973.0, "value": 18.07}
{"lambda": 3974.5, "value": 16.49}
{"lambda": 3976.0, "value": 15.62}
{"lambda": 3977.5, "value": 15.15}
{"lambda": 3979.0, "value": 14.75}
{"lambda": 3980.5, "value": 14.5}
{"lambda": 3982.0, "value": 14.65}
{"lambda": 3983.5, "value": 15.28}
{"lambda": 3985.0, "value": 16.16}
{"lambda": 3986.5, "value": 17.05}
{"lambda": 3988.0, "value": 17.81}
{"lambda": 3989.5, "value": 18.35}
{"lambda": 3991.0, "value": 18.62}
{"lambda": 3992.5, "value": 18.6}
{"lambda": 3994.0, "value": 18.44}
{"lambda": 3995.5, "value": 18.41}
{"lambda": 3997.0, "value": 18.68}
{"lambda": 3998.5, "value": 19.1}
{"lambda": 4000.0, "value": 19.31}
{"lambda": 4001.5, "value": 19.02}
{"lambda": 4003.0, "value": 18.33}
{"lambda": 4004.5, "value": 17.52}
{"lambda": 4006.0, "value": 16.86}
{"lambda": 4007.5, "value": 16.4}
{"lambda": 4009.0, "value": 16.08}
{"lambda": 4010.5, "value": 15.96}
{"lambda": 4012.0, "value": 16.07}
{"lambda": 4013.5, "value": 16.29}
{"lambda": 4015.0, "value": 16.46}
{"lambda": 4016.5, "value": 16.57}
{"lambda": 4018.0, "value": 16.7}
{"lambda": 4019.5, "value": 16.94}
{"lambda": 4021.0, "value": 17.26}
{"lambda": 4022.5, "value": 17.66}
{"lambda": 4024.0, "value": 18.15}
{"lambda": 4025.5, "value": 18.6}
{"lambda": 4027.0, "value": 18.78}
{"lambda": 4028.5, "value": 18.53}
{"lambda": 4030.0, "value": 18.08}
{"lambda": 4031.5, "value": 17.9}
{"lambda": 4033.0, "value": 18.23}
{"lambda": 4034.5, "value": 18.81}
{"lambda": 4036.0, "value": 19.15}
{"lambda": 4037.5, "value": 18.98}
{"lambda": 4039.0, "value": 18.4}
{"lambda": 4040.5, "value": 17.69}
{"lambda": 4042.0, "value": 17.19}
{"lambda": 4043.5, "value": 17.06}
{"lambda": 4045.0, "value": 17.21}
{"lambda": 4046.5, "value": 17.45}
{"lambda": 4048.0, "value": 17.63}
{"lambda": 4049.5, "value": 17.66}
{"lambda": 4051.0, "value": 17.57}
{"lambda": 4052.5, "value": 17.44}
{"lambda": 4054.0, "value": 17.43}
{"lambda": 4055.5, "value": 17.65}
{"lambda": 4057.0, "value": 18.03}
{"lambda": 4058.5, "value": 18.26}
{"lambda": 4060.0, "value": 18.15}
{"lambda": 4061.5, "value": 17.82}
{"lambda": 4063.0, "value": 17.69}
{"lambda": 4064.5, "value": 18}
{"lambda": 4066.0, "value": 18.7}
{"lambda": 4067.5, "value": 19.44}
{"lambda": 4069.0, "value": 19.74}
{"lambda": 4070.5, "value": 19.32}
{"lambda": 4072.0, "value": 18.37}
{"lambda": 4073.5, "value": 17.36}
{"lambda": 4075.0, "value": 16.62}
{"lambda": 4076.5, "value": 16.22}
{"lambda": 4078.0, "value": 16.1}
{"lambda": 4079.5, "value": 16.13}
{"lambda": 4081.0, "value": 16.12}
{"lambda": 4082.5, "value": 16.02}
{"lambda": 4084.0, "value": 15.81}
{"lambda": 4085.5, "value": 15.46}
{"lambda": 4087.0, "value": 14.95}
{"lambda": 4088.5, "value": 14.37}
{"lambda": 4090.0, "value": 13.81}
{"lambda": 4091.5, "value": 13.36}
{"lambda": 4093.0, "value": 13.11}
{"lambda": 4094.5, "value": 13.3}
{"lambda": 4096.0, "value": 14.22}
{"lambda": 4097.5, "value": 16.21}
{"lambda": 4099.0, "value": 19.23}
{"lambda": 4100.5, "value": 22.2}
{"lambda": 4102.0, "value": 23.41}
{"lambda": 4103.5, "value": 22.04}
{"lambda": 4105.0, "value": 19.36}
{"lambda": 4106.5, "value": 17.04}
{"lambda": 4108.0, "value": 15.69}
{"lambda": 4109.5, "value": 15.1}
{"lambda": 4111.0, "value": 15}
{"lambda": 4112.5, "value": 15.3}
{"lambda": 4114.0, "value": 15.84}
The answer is 1.8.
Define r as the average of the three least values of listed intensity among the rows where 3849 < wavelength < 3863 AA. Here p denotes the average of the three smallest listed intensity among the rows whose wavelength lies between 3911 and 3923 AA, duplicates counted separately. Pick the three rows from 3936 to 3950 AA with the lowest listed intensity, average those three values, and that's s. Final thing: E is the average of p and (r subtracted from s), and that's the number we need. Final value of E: 7.3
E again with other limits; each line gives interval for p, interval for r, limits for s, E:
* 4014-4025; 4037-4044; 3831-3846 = 6.1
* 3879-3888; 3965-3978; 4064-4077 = 8.5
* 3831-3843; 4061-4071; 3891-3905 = 4.9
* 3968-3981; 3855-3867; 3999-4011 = 6.2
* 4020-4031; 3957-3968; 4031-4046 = 9.6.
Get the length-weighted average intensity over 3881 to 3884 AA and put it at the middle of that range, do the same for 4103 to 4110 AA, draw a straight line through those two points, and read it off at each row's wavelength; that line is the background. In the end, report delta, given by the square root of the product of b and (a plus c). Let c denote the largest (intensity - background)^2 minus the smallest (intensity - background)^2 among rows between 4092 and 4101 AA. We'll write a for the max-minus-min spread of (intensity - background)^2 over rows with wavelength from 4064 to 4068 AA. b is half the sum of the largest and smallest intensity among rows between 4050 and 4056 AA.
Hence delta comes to 20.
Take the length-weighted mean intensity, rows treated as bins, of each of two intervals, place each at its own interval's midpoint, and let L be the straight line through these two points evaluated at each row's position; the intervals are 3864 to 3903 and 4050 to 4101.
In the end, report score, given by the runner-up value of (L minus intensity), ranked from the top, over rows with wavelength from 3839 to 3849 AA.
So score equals 5.0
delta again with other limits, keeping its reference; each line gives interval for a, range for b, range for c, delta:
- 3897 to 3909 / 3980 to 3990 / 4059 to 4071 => 12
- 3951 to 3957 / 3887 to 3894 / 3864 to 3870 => 44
